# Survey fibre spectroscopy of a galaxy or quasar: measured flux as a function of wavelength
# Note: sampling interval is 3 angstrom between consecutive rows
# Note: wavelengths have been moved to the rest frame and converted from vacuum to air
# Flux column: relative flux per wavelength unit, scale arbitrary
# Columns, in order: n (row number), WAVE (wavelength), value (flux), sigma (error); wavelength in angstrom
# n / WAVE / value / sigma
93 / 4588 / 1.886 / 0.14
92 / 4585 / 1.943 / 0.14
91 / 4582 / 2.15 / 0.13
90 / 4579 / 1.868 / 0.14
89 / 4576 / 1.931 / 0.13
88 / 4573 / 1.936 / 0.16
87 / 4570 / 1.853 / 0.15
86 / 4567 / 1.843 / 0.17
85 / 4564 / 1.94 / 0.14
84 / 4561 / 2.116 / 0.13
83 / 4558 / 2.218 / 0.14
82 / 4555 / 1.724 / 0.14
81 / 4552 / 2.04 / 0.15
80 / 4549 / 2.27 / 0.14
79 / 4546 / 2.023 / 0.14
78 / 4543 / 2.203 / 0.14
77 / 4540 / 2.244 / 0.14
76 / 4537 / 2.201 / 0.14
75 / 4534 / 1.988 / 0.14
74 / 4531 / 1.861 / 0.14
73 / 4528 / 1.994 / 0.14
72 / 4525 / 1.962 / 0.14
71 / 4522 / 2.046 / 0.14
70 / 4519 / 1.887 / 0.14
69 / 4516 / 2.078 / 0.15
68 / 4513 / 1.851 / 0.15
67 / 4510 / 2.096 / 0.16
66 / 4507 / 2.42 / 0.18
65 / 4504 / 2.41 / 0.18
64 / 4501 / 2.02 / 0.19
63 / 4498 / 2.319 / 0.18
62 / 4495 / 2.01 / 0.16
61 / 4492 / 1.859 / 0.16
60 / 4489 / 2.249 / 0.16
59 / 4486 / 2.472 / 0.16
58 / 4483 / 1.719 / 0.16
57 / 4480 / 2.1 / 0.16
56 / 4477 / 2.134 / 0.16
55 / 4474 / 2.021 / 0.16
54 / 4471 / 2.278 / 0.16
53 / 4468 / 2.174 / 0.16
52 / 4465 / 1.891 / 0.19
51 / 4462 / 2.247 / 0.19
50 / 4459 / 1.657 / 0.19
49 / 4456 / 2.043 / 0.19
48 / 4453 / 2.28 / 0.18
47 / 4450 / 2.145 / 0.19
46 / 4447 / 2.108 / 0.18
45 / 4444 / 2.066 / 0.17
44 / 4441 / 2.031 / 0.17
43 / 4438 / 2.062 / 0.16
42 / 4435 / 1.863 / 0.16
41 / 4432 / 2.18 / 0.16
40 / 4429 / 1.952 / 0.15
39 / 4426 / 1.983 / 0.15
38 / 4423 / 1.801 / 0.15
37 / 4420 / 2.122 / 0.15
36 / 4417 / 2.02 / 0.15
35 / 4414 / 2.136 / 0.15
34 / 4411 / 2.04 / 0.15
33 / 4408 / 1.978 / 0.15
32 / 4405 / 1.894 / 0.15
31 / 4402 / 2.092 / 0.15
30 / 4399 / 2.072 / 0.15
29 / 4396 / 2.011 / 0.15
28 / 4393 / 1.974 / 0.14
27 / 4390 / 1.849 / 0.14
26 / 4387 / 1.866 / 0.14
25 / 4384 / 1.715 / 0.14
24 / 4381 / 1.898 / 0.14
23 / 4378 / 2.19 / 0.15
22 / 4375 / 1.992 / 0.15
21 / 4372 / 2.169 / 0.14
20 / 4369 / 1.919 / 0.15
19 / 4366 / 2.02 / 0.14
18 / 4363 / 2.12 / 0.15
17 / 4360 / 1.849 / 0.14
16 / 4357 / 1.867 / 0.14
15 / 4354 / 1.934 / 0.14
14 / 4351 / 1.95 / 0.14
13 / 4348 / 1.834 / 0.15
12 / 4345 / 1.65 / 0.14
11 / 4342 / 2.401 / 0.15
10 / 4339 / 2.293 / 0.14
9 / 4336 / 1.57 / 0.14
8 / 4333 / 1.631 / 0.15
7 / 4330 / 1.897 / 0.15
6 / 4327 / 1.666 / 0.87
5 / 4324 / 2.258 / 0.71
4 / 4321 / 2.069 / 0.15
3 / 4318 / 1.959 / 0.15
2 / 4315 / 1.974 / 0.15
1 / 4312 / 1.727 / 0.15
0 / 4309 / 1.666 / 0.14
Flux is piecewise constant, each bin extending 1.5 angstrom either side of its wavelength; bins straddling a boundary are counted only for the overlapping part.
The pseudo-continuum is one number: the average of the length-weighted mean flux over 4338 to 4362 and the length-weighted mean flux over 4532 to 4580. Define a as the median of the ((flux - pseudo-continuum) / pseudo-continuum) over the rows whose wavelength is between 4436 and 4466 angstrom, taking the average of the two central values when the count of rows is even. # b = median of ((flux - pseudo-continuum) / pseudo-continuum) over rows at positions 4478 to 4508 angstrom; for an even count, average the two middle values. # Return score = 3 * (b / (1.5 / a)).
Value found 0.006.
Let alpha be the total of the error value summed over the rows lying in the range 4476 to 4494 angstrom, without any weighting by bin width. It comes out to 0.96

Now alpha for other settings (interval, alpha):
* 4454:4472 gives 1.08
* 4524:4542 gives 0.84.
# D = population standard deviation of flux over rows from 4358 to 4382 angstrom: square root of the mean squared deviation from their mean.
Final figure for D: 0.12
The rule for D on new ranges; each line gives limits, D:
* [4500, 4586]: 0.17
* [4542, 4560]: 0.18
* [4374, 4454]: 0.13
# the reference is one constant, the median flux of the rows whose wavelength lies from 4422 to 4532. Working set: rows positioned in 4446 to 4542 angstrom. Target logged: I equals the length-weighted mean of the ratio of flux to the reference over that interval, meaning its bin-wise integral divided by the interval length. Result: 1.020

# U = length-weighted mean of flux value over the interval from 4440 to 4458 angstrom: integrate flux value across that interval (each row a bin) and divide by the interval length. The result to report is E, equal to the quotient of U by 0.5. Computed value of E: 4.2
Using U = 2.10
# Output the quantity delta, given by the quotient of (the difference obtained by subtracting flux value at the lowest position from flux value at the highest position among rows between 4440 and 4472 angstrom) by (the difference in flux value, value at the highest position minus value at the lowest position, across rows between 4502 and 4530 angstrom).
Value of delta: -0.6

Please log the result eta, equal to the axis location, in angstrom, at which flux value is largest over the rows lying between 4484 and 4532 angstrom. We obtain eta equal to 4486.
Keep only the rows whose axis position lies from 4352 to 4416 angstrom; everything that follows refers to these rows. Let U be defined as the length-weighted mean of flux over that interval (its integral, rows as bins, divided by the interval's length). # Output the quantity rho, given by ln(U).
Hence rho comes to 0.683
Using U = 1.98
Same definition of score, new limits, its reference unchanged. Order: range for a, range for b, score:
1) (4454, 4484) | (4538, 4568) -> 0.003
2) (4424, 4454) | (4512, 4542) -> 0.000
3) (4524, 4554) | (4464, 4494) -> 0.002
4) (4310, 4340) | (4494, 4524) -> -0.002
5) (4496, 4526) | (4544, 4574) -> 0.000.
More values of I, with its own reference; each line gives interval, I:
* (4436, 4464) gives 1.009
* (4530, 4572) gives 0.996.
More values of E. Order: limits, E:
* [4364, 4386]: 4.0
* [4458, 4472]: 4.1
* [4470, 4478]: 4.3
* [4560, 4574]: 3.9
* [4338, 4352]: 4.0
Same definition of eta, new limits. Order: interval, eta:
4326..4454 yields 4342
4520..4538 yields 4537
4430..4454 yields 4453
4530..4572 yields 4549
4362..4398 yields 4378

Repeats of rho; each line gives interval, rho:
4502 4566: 0.729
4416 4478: 0.718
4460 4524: 0.744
